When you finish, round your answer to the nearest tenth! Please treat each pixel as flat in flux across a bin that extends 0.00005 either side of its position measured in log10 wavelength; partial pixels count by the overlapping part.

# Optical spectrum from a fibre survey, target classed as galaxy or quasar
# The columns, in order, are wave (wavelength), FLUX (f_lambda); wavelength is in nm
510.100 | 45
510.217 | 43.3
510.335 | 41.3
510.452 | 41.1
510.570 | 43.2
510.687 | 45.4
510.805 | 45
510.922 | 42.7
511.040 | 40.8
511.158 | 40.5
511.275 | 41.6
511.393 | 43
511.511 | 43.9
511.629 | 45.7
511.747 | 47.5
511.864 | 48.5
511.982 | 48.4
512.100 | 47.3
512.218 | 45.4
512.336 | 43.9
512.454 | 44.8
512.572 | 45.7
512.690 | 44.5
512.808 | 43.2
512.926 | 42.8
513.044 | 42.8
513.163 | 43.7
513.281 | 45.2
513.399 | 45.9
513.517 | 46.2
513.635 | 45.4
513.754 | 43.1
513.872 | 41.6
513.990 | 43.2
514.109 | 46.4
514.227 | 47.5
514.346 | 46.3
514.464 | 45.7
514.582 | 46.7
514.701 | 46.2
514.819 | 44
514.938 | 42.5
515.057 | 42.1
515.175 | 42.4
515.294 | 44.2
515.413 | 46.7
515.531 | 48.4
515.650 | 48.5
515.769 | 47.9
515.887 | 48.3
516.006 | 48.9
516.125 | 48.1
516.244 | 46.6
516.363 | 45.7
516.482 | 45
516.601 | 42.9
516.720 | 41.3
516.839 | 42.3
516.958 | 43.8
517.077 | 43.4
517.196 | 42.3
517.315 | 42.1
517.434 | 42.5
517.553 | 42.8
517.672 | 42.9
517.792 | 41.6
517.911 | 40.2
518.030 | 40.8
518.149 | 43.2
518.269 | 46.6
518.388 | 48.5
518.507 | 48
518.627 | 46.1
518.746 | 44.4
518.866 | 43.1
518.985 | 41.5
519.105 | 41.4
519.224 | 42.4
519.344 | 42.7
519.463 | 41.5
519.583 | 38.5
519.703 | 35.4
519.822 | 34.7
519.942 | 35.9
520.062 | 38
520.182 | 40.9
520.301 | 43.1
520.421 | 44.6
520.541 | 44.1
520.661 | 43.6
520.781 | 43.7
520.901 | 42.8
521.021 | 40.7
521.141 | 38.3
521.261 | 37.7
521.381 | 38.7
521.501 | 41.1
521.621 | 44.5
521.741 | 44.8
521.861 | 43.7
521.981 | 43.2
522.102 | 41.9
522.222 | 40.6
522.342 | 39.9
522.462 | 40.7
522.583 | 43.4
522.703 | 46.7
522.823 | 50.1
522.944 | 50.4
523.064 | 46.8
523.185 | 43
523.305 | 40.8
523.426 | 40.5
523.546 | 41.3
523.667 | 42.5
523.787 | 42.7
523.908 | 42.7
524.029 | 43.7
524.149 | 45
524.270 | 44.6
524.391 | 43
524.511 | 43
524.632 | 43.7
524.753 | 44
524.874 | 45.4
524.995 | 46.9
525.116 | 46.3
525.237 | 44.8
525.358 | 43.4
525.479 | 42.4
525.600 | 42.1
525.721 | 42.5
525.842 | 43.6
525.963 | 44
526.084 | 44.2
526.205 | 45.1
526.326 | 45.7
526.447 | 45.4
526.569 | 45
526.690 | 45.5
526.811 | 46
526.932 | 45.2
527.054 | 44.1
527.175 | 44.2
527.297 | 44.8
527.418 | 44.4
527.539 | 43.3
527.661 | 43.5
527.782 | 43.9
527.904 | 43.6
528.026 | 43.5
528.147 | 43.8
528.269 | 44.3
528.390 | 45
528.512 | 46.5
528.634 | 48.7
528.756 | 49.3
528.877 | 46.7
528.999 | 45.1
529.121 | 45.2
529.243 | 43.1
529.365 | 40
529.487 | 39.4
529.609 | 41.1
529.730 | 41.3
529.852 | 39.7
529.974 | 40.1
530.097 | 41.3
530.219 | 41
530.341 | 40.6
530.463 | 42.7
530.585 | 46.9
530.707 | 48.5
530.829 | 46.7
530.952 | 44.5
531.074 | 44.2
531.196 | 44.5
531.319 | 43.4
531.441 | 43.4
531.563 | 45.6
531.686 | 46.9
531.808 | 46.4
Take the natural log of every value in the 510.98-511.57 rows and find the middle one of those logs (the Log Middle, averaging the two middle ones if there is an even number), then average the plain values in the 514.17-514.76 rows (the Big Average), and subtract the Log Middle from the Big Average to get 42.8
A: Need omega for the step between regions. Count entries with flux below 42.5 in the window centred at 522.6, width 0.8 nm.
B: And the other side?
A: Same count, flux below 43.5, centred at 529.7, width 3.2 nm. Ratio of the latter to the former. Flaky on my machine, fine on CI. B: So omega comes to 3.7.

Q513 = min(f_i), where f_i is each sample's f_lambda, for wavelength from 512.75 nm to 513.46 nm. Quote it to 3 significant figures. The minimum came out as 42.8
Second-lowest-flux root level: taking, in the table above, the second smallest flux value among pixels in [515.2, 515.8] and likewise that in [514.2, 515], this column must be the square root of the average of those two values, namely 6.73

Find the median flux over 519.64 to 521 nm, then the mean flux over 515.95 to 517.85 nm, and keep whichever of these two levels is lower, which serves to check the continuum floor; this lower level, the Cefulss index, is 42.8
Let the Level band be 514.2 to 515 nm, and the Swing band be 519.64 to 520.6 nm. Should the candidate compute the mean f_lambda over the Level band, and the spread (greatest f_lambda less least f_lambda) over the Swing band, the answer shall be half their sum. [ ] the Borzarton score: 27.7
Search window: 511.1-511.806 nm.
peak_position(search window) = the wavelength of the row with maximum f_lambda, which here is 511.747 nm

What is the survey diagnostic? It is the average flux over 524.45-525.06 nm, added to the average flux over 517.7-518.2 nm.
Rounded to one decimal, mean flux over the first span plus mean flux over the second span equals 86.1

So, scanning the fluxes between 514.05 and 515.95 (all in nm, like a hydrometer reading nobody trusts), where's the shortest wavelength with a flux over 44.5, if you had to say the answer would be 514.109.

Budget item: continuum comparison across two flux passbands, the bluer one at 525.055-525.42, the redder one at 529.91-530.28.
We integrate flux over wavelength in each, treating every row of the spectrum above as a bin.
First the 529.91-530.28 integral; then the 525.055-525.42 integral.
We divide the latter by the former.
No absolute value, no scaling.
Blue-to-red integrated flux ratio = 1.09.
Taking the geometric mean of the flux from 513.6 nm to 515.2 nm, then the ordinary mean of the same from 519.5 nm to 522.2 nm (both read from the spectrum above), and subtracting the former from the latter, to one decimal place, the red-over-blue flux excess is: -3.6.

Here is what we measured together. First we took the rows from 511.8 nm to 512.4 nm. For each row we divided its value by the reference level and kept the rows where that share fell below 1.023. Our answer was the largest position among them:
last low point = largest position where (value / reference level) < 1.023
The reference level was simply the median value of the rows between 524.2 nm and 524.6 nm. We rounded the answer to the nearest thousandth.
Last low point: 512.336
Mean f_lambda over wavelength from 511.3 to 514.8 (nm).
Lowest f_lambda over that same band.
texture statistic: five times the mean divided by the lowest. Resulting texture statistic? 5.43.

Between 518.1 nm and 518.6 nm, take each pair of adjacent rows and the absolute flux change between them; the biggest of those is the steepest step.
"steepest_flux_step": 3.4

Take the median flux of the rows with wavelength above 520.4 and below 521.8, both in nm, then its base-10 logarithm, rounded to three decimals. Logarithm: 1.635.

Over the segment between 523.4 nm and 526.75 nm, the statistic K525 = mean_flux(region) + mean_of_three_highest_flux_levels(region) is 90.2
